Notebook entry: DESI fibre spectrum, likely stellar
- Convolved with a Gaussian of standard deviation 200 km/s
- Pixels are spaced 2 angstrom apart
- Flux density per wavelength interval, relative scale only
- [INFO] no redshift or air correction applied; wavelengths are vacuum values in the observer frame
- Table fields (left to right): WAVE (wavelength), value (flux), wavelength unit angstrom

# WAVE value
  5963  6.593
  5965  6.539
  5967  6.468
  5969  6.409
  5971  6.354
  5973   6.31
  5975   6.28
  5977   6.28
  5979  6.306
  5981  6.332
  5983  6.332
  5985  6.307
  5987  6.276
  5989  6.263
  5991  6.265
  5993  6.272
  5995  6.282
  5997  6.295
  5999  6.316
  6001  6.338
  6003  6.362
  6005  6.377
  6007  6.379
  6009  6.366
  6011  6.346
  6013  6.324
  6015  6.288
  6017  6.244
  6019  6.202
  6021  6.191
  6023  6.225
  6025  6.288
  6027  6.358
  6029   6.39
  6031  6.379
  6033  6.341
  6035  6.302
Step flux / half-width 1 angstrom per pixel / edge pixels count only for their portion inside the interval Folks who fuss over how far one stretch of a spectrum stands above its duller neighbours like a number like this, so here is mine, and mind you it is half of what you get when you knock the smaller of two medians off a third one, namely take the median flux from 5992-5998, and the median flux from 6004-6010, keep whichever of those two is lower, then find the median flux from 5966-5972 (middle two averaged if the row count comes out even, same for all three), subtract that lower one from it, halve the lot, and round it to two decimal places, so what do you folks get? 0.06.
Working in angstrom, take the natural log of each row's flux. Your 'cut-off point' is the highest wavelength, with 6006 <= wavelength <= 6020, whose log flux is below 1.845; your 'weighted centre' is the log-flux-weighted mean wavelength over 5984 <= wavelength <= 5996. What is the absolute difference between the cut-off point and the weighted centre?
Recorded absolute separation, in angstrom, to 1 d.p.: 29.0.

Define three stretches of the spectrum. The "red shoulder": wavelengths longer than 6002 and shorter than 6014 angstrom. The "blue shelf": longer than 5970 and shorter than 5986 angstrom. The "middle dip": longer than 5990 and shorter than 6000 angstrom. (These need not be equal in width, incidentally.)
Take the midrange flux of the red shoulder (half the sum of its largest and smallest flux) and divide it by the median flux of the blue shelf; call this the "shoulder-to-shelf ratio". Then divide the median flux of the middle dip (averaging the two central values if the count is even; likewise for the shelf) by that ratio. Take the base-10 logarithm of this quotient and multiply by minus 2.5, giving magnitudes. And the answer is -1.99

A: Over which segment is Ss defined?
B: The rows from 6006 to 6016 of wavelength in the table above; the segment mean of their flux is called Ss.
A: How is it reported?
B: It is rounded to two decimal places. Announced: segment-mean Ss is 6.34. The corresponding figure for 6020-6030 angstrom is 6.29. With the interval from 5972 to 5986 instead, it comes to 6.31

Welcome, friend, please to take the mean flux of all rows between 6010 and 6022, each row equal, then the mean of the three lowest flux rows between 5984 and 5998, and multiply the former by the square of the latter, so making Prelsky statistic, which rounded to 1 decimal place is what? 246.1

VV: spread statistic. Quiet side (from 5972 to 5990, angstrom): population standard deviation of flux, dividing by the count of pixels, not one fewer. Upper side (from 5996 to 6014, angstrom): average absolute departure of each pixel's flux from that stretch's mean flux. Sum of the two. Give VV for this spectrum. 0.047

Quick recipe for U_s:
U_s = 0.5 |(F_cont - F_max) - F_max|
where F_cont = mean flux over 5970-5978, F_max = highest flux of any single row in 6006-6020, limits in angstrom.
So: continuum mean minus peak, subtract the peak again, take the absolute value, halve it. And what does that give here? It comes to 3.23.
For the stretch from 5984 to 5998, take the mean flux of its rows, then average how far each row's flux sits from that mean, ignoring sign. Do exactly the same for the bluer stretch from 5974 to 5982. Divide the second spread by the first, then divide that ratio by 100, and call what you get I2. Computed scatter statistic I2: 0.0155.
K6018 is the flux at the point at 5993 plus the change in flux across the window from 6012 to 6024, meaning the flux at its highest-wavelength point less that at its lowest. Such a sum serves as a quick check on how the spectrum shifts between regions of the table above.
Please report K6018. 6.2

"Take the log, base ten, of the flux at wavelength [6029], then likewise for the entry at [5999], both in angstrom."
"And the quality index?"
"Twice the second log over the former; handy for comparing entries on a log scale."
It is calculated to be 1.99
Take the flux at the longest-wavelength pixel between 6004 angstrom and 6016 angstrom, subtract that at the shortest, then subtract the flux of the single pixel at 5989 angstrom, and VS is -6.35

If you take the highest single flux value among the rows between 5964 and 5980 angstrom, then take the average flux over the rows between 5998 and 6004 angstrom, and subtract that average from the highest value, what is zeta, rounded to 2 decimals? 0.20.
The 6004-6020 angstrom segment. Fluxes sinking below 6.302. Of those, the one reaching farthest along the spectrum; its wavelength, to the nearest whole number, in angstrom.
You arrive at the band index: 6019 angstrom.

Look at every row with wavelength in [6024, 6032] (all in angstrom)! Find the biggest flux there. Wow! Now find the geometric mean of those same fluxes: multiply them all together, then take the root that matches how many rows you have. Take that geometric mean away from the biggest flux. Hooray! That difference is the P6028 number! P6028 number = 0.036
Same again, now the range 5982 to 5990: 0.038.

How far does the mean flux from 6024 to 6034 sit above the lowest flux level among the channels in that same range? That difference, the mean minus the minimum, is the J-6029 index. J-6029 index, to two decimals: 0.06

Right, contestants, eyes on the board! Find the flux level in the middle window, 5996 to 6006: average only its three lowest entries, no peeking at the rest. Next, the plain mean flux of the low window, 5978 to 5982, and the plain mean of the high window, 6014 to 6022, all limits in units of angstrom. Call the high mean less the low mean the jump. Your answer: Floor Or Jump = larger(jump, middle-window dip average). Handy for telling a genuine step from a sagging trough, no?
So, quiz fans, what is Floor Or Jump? 6.32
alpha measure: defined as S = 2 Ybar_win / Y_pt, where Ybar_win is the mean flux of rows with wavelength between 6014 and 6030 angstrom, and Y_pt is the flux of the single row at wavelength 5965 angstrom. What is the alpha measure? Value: 1.92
